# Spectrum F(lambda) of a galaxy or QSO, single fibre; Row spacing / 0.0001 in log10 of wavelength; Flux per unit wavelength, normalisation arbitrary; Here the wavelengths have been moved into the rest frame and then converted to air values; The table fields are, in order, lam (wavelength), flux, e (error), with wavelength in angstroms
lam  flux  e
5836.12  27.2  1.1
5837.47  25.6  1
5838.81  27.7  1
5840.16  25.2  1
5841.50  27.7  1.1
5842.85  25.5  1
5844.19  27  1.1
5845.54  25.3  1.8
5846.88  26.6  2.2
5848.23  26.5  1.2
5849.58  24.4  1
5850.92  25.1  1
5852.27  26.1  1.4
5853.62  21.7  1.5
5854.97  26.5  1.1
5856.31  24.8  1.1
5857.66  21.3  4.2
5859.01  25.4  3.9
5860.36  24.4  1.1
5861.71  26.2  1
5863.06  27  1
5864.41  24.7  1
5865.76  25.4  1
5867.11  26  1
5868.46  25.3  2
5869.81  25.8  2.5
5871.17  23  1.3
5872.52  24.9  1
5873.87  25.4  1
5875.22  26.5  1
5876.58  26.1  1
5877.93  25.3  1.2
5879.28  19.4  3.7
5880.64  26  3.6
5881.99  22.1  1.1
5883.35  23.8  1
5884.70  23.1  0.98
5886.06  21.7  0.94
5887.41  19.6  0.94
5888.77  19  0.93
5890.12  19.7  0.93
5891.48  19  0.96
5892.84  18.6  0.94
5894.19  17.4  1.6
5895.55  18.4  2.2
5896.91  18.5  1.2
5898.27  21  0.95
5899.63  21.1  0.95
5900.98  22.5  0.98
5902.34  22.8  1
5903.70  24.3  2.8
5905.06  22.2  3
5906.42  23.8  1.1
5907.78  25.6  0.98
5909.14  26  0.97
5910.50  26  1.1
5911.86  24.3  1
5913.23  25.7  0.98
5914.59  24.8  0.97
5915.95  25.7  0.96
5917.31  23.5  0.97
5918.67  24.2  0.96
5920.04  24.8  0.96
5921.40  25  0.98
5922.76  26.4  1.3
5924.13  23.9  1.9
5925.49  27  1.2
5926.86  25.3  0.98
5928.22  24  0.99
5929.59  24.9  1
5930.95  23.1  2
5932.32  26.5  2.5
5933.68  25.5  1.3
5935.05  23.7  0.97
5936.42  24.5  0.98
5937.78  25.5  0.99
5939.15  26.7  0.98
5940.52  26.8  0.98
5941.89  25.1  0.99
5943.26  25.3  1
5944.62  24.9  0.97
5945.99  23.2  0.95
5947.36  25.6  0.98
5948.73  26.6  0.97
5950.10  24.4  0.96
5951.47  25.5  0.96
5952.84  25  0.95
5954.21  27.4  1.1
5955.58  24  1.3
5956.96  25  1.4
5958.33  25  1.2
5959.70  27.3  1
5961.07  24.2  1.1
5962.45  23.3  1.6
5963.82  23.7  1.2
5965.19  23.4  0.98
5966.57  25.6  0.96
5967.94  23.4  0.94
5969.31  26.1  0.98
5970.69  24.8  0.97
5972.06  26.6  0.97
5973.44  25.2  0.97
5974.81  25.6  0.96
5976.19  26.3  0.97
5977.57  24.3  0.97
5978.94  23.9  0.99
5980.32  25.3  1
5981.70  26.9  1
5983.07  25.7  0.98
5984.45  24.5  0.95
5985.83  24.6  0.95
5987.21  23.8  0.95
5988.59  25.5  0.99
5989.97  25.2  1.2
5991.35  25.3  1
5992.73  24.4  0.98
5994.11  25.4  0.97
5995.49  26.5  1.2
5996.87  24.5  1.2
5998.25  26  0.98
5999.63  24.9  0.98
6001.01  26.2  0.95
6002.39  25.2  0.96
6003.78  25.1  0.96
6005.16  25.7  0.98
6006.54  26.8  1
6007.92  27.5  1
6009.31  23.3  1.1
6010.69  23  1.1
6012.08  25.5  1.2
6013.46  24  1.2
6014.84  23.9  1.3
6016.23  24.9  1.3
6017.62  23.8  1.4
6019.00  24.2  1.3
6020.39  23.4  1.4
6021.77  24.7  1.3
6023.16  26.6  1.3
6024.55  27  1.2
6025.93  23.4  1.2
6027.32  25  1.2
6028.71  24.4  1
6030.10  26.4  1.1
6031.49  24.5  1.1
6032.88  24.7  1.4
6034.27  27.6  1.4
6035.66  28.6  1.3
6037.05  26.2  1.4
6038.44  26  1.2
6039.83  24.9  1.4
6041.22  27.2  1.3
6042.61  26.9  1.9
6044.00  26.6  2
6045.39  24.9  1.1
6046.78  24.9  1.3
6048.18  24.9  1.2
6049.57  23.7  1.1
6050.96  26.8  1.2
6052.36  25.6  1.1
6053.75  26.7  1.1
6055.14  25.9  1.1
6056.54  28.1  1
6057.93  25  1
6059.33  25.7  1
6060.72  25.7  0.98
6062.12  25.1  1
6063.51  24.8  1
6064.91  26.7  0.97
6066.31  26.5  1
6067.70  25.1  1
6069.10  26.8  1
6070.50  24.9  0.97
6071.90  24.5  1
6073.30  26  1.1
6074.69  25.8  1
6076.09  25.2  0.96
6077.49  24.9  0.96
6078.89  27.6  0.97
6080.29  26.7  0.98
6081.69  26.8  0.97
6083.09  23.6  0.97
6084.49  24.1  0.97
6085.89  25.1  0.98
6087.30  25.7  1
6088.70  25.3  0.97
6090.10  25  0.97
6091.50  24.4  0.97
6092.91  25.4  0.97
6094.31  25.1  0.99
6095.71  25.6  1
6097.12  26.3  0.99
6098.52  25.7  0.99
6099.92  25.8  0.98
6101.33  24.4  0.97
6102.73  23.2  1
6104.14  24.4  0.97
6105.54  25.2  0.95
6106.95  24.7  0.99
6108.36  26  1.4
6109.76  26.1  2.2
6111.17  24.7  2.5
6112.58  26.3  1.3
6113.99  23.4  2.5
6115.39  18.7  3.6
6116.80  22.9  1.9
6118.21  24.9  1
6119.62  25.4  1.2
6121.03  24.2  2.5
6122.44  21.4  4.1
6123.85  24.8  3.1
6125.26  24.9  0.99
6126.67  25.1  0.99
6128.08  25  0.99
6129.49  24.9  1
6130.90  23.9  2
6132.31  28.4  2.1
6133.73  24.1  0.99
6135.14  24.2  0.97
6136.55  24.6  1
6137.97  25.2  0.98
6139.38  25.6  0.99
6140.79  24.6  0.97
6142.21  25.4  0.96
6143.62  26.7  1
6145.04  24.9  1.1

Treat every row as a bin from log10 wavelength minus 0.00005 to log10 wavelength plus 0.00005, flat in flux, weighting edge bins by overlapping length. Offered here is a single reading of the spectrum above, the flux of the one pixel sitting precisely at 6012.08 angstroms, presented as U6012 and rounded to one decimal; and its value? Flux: 25.5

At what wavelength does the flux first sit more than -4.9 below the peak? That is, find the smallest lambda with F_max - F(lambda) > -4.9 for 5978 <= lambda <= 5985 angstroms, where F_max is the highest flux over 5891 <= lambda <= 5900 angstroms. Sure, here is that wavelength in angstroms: 5978.94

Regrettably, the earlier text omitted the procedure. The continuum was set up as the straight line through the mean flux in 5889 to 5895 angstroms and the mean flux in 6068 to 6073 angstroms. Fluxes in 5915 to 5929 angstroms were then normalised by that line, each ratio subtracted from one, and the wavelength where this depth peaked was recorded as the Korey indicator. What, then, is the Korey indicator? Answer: 5917.31 angstroms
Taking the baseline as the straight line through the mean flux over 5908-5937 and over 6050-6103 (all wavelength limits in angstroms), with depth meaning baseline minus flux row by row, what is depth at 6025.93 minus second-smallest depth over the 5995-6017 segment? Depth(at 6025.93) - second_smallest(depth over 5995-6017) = 3.5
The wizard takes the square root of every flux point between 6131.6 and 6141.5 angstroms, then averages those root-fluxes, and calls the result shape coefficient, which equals 5.02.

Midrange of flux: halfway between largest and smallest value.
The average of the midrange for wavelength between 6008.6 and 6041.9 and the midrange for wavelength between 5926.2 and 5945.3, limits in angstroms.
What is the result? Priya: 25.4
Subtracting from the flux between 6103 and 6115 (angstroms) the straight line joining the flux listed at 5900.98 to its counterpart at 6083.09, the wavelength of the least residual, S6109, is 6113.99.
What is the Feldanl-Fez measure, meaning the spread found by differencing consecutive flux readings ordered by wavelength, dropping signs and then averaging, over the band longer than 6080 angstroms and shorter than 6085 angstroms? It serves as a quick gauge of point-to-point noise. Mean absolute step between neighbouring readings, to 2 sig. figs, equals 1.3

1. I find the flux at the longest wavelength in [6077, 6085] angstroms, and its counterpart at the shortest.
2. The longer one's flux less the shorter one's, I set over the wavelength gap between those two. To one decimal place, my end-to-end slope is -0.1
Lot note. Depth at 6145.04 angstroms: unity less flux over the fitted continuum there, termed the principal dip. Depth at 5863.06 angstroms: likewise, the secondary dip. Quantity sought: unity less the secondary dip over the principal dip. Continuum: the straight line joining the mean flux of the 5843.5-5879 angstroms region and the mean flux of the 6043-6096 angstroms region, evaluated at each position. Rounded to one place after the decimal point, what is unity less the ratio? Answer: 3.3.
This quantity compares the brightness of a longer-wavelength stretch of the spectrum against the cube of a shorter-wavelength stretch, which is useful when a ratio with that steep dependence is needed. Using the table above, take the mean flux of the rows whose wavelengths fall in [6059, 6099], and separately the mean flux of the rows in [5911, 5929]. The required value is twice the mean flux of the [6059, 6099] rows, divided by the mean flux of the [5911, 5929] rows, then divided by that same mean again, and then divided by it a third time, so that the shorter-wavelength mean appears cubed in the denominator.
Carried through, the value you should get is 0.0033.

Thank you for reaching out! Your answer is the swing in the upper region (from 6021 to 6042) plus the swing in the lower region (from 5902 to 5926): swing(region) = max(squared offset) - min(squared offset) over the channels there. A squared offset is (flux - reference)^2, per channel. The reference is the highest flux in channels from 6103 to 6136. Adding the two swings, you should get 61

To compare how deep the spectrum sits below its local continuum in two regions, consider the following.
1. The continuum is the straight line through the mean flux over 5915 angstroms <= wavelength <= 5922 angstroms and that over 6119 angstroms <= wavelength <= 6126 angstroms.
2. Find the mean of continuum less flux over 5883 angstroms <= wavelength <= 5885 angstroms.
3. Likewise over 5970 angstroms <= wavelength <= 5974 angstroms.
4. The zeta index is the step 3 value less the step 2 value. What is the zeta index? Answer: -2.3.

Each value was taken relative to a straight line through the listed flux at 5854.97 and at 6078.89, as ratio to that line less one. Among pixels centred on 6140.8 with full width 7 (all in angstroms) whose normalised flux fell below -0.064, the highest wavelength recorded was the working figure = 6142.21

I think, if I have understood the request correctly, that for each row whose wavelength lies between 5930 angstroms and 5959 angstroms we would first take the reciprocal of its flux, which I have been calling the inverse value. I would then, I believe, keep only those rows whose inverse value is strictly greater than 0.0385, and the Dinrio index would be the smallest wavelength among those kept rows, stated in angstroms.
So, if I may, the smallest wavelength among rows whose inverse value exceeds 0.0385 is 5930.95 angstroms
